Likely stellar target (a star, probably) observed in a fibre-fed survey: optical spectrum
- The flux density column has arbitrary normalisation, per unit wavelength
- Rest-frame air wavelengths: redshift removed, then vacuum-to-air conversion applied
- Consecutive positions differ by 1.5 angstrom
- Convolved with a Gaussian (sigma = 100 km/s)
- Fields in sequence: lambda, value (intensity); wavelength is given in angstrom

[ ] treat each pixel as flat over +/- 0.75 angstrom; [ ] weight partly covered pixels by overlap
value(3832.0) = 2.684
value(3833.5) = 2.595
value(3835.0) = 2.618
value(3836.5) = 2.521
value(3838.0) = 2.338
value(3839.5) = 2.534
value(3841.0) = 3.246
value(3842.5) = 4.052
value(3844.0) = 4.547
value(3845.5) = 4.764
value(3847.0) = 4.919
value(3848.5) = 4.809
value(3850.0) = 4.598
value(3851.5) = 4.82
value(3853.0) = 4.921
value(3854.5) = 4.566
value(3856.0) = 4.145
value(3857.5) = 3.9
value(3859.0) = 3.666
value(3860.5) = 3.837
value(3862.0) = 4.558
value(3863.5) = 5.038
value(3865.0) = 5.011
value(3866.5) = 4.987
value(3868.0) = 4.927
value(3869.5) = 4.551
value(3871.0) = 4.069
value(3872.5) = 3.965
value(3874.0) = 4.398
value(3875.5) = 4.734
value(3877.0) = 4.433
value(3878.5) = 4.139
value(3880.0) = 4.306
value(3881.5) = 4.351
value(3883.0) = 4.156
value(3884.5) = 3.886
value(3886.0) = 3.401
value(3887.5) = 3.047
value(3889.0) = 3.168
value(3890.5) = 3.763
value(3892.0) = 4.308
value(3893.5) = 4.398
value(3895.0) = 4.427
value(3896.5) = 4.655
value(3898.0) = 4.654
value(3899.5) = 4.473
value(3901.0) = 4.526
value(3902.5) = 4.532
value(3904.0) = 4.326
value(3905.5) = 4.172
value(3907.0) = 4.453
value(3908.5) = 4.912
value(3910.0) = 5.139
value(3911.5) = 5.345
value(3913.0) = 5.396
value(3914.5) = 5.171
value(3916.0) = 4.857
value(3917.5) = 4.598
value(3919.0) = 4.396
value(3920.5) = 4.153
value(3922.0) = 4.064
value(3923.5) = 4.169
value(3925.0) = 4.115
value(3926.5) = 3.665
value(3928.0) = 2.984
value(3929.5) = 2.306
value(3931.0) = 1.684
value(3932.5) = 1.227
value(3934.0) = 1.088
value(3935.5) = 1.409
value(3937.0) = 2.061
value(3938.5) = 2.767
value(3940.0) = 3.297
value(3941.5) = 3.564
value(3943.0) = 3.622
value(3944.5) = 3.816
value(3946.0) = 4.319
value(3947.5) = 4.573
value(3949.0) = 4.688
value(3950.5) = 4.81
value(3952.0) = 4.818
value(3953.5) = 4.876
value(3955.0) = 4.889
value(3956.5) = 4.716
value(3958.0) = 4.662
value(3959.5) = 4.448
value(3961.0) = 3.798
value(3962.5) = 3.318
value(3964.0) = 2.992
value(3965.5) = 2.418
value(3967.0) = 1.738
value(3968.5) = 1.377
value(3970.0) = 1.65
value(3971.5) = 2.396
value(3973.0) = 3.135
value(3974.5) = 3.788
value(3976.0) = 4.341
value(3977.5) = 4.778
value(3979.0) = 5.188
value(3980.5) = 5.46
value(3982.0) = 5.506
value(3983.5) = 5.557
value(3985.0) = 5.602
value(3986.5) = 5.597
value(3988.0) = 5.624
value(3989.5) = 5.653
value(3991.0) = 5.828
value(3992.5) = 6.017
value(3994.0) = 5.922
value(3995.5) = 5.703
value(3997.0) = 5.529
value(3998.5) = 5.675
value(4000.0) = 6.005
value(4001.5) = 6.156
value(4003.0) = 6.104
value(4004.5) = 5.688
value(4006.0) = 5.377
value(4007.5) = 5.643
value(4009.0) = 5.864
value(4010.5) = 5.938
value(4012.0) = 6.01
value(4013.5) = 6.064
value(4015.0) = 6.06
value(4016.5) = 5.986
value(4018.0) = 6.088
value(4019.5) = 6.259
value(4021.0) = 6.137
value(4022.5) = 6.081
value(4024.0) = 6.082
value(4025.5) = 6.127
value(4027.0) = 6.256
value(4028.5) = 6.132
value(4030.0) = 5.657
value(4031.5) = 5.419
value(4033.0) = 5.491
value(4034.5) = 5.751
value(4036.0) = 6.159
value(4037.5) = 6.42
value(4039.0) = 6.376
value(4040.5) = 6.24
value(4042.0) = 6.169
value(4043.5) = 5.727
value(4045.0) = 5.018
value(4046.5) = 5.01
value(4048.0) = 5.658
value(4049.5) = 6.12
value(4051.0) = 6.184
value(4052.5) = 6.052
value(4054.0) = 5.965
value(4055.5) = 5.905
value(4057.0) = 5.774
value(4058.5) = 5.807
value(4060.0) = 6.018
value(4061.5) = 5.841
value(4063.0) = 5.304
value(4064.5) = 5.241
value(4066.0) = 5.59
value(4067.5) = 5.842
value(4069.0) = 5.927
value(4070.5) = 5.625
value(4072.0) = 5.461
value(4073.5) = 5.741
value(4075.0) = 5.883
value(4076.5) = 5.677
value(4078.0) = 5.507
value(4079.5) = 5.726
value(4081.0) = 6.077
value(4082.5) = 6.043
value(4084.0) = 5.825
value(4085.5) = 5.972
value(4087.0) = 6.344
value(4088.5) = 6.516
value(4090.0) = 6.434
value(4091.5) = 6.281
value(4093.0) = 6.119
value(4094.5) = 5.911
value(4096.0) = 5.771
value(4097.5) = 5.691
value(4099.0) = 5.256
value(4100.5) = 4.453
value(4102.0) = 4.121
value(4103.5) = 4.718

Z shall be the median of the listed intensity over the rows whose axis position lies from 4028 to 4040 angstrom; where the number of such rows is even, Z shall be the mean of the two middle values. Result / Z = 5.9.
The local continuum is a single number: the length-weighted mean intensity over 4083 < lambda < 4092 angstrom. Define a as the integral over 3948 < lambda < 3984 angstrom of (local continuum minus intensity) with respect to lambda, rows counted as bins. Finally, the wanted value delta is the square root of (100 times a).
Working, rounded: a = 81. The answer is 90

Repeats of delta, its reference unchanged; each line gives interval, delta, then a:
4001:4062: 43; 18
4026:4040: 19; 4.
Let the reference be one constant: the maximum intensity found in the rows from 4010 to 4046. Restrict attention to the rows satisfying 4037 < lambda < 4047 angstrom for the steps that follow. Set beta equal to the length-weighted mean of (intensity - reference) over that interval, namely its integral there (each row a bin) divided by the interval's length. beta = -0.6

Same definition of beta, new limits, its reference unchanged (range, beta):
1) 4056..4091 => -0.6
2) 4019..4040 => -0.4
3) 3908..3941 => -2.8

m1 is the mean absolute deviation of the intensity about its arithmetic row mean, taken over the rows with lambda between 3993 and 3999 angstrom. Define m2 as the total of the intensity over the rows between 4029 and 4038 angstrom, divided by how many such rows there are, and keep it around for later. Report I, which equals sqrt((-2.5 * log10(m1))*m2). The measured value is 3.8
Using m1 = 0.11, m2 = 5.8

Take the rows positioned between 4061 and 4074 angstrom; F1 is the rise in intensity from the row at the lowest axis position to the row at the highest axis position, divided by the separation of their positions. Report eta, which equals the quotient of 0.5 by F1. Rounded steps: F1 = -0.008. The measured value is -60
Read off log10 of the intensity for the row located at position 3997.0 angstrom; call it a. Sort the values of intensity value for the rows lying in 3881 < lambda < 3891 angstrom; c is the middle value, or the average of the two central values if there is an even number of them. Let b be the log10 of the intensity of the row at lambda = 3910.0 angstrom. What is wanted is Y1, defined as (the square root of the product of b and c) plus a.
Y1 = 2.38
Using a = 0.74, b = 0.71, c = 3.8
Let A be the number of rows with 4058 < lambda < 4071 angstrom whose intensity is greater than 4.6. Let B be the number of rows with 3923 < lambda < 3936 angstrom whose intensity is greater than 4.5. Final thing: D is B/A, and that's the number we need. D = 0.00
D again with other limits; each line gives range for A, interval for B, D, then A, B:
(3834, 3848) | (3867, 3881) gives 1.50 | 2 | 3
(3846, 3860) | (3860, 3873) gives 1.50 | 4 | 6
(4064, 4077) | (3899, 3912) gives 0.56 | 9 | 5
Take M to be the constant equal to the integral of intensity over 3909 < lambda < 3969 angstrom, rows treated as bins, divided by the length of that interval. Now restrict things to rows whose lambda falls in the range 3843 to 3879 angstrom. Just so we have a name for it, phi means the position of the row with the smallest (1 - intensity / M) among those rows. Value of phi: 3863.5 angstrom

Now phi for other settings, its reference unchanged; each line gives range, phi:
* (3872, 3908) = 3875.5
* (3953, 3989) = 3988.0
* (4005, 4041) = 4037.5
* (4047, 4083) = 4051.0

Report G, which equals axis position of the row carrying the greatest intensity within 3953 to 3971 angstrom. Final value 3955.0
